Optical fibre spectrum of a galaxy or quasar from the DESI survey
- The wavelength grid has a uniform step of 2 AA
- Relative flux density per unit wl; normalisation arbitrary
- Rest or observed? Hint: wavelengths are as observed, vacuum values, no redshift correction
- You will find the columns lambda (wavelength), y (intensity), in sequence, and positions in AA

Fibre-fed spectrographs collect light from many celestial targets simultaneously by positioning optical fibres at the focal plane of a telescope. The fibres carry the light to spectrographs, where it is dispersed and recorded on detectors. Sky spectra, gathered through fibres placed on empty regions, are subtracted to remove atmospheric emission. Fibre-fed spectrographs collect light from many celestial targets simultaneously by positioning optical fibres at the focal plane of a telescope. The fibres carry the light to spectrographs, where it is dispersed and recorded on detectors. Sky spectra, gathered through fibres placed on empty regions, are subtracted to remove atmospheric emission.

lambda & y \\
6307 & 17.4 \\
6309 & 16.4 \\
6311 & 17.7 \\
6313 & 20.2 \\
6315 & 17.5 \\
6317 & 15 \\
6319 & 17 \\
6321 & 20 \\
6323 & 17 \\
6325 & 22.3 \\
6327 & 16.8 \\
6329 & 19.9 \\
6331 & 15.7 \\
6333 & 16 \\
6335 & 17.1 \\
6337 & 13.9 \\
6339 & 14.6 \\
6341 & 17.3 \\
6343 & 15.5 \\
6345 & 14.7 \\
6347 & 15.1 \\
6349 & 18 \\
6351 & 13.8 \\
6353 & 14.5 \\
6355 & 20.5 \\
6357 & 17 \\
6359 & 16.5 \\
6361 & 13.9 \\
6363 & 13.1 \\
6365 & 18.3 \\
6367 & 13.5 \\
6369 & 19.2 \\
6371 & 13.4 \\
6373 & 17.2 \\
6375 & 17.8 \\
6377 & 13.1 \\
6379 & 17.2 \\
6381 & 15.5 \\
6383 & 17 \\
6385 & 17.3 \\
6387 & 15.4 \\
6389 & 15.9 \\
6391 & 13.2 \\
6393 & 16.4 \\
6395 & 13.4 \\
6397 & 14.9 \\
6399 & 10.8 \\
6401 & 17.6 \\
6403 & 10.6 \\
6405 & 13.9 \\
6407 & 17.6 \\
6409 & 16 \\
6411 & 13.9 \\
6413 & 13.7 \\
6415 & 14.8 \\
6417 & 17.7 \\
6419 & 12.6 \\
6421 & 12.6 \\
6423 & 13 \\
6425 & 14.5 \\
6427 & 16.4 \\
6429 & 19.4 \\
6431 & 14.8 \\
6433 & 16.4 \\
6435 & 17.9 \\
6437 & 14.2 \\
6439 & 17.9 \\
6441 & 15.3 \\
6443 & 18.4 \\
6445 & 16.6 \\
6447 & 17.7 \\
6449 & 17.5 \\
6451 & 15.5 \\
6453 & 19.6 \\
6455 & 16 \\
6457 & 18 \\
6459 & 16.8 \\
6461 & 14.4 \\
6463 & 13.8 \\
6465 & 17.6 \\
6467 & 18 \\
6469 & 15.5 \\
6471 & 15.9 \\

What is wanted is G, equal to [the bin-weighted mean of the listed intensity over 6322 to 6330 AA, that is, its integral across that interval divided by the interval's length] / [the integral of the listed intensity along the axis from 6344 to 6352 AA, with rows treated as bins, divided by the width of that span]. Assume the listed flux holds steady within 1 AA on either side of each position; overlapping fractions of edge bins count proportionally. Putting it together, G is 1.2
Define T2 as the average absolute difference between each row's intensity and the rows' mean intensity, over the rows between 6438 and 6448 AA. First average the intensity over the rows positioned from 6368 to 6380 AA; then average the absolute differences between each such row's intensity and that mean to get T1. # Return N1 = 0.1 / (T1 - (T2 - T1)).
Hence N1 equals 0.032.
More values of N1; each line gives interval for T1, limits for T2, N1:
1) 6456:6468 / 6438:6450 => 0.044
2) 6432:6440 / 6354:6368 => 0.278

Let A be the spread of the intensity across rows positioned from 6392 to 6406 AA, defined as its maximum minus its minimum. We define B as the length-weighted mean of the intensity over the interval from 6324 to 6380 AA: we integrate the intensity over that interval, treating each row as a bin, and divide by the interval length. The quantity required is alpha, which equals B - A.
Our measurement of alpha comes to 9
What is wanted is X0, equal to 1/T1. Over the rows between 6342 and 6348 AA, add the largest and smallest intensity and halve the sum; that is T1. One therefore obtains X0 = 0.066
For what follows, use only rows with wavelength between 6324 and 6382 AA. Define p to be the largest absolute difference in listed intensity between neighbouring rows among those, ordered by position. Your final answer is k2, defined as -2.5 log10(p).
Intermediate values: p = 6.0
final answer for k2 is -1.9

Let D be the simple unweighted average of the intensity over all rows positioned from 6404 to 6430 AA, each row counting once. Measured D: 15.1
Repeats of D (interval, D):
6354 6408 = 15.6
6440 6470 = 16.7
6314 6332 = 17.9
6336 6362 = 15.8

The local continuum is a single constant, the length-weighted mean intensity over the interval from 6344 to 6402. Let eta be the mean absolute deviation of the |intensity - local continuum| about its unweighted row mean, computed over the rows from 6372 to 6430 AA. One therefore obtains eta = 0.92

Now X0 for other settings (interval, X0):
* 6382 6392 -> 0.066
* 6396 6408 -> 0.071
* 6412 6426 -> 0.066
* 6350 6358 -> 0.058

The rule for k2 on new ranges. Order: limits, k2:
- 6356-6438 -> -2.1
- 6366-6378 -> -1.9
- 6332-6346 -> -1.3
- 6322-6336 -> -1.9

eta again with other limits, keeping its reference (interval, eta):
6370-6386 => 0.51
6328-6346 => 0.87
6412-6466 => 0.83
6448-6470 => 0.87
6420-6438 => 0.95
